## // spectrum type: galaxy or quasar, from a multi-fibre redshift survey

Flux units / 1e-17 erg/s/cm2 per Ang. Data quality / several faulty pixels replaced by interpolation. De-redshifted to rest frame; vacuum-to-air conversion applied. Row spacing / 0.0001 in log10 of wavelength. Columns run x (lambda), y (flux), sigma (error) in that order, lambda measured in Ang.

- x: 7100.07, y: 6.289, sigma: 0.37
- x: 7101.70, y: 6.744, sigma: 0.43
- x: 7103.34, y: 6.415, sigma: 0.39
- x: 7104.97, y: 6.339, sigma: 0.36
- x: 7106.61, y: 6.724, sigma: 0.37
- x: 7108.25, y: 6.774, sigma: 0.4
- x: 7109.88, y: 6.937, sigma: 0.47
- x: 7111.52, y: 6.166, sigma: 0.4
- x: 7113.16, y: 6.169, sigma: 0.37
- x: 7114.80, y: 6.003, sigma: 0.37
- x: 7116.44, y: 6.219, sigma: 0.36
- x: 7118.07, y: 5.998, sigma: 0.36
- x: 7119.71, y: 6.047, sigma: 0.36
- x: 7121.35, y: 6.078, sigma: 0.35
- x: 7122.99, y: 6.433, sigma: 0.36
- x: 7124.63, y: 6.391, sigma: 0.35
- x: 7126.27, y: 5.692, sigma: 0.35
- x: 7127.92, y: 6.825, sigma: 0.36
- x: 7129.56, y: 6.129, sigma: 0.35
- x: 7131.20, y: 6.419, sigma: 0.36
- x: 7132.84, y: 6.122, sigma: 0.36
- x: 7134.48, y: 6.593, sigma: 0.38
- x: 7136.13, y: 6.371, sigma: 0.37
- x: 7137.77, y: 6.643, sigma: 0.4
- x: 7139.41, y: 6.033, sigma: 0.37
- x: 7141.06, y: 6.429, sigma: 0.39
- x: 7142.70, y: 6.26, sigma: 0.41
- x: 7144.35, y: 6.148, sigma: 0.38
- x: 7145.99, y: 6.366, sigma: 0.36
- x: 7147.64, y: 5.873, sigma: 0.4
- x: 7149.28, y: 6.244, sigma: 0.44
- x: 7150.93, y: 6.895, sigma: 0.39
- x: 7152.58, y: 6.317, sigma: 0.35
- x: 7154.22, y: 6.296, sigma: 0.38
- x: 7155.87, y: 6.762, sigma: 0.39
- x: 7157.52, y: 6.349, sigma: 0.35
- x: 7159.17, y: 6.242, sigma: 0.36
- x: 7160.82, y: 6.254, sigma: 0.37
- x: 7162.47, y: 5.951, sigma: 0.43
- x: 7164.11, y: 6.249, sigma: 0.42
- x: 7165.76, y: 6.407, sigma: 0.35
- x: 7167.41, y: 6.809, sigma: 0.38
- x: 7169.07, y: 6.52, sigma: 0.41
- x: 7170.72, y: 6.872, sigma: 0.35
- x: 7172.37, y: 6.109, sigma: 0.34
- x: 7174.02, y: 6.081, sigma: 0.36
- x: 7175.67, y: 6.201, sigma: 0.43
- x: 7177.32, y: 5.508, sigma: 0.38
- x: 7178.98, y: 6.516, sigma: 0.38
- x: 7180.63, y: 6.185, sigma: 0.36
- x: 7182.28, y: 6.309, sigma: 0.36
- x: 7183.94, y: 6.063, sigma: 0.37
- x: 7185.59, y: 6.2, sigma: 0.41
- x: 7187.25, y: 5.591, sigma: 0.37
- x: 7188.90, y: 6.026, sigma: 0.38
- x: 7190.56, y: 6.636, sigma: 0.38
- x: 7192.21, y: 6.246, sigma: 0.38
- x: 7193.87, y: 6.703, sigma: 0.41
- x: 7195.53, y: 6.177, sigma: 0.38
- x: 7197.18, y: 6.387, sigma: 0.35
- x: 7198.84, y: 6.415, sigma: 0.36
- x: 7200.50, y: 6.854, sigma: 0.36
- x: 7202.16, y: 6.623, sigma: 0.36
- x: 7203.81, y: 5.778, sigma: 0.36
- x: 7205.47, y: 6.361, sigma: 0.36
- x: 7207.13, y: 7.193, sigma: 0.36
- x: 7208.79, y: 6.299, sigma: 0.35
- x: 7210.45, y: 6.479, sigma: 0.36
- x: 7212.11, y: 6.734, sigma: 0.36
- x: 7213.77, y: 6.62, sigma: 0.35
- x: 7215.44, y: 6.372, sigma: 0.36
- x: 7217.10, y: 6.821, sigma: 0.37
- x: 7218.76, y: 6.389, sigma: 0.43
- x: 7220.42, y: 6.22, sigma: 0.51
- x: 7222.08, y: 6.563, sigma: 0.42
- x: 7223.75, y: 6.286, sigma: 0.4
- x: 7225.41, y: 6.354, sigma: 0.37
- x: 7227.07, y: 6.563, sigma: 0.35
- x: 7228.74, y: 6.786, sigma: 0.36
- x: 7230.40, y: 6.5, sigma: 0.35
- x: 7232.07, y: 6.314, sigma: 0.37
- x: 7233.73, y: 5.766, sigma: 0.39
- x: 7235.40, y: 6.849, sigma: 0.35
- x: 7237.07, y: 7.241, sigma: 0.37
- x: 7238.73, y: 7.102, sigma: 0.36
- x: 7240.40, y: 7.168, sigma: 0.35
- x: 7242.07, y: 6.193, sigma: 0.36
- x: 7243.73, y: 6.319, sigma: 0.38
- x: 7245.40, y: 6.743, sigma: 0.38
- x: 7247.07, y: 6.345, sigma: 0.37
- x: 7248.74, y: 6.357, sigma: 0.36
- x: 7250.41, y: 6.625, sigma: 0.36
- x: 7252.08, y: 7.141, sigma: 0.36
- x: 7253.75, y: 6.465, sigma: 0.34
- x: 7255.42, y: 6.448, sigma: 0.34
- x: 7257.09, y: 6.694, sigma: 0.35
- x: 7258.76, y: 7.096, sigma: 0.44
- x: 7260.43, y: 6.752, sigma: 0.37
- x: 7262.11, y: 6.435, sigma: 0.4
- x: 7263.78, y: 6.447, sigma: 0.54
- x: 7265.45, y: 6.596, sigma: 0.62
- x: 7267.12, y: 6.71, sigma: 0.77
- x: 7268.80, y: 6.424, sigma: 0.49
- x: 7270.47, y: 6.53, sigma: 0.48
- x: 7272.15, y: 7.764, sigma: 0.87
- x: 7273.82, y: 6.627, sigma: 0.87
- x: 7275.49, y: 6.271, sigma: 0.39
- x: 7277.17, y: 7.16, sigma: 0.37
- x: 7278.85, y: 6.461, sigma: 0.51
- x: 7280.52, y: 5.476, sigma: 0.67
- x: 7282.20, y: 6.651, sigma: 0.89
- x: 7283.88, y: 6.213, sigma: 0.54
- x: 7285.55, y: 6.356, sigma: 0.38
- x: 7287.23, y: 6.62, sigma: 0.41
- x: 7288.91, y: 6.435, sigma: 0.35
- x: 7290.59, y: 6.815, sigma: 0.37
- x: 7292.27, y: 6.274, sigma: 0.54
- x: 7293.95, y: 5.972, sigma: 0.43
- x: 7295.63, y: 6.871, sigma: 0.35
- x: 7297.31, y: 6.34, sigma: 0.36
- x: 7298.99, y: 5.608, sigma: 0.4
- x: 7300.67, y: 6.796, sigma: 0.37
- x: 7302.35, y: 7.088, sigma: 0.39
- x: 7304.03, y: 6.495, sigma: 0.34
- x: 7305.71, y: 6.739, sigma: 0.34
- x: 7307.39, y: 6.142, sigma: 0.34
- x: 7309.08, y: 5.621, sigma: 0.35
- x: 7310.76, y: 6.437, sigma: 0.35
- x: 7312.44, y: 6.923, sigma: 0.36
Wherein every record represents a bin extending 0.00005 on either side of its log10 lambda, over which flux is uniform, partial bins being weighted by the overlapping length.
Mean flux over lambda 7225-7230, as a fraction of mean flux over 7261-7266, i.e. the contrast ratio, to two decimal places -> 1.01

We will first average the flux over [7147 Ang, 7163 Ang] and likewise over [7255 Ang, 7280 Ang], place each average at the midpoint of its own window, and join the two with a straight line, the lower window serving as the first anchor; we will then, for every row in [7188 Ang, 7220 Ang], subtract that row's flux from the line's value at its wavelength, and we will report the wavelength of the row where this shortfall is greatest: 7203.81 Ang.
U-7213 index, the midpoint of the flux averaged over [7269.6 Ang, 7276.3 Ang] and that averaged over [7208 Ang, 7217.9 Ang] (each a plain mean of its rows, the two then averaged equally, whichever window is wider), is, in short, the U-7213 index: 6.68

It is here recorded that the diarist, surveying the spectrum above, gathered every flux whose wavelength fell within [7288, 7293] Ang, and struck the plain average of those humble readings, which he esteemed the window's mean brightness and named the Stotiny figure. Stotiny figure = 6.51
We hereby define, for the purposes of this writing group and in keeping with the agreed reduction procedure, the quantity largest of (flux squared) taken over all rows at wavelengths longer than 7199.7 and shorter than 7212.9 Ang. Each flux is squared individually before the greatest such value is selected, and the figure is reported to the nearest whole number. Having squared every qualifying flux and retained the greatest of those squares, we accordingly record 52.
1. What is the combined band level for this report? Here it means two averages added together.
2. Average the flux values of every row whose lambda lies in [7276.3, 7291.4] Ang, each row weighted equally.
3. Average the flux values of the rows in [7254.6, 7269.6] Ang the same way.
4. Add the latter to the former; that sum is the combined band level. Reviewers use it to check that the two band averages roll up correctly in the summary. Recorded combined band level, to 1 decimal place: 13.1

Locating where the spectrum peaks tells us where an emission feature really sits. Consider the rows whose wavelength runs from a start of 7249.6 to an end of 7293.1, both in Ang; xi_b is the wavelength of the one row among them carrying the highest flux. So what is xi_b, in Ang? 7272.15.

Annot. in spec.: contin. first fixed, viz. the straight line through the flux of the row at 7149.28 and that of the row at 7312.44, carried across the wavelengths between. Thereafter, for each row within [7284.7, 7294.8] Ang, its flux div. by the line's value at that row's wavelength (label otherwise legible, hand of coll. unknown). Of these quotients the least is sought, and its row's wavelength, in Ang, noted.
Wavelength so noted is 7293.95 Ang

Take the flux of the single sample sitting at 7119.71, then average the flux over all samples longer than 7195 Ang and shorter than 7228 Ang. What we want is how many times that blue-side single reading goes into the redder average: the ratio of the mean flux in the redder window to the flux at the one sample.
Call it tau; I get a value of 1.071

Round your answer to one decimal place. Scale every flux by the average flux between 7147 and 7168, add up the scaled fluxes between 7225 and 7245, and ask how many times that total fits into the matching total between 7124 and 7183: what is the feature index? 2.9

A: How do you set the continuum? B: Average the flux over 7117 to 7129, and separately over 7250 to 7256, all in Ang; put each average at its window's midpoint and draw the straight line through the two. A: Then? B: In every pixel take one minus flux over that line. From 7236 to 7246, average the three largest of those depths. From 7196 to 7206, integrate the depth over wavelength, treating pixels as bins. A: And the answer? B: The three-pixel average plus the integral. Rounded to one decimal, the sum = 0.2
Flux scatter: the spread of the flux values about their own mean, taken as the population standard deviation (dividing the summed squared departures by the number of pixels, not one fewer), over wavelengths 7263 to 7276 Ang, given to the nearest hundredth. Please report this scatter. 0.43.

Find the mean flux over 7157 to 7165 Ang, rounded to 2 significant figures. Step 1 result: 6.2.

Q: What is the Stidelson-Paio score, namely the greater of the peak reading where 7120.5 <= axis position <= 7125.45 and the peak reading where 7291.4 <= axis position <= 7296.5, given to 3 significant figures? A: 6.87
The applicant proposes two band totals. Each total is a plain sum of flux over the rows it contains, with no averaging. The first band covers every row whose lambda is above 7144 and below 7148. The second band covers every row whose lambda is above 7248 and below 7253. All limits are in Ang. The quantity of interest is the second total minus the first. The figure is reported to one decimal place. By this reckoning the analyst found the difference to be 1.7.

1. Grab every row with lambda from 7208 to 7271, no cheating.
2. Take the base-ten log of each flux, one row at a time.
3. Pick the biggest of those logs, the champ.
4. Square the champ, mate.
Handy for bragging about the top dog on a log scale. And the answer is 0.74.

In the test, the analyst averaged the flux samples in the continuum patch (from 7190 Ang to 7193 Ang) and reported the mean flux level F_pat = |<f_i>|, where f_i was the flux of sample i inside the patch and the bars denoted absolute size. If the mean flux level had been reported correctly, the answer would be 6.44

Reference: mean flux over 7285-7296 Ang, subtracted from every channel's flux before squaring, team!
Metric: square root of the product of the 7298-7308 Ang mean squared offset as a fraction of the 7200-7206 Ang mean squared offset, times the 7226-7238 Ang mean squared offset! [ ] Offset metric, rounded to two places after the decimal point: 0.52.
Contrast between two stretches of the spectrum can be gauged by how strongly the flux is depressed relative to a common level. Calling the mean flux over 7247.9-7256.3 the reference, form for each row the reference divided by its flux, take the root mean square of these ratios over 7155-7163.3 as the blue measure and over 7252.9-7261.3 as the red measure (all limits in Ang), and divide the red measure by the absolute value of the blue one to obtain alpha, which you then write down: 0.94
